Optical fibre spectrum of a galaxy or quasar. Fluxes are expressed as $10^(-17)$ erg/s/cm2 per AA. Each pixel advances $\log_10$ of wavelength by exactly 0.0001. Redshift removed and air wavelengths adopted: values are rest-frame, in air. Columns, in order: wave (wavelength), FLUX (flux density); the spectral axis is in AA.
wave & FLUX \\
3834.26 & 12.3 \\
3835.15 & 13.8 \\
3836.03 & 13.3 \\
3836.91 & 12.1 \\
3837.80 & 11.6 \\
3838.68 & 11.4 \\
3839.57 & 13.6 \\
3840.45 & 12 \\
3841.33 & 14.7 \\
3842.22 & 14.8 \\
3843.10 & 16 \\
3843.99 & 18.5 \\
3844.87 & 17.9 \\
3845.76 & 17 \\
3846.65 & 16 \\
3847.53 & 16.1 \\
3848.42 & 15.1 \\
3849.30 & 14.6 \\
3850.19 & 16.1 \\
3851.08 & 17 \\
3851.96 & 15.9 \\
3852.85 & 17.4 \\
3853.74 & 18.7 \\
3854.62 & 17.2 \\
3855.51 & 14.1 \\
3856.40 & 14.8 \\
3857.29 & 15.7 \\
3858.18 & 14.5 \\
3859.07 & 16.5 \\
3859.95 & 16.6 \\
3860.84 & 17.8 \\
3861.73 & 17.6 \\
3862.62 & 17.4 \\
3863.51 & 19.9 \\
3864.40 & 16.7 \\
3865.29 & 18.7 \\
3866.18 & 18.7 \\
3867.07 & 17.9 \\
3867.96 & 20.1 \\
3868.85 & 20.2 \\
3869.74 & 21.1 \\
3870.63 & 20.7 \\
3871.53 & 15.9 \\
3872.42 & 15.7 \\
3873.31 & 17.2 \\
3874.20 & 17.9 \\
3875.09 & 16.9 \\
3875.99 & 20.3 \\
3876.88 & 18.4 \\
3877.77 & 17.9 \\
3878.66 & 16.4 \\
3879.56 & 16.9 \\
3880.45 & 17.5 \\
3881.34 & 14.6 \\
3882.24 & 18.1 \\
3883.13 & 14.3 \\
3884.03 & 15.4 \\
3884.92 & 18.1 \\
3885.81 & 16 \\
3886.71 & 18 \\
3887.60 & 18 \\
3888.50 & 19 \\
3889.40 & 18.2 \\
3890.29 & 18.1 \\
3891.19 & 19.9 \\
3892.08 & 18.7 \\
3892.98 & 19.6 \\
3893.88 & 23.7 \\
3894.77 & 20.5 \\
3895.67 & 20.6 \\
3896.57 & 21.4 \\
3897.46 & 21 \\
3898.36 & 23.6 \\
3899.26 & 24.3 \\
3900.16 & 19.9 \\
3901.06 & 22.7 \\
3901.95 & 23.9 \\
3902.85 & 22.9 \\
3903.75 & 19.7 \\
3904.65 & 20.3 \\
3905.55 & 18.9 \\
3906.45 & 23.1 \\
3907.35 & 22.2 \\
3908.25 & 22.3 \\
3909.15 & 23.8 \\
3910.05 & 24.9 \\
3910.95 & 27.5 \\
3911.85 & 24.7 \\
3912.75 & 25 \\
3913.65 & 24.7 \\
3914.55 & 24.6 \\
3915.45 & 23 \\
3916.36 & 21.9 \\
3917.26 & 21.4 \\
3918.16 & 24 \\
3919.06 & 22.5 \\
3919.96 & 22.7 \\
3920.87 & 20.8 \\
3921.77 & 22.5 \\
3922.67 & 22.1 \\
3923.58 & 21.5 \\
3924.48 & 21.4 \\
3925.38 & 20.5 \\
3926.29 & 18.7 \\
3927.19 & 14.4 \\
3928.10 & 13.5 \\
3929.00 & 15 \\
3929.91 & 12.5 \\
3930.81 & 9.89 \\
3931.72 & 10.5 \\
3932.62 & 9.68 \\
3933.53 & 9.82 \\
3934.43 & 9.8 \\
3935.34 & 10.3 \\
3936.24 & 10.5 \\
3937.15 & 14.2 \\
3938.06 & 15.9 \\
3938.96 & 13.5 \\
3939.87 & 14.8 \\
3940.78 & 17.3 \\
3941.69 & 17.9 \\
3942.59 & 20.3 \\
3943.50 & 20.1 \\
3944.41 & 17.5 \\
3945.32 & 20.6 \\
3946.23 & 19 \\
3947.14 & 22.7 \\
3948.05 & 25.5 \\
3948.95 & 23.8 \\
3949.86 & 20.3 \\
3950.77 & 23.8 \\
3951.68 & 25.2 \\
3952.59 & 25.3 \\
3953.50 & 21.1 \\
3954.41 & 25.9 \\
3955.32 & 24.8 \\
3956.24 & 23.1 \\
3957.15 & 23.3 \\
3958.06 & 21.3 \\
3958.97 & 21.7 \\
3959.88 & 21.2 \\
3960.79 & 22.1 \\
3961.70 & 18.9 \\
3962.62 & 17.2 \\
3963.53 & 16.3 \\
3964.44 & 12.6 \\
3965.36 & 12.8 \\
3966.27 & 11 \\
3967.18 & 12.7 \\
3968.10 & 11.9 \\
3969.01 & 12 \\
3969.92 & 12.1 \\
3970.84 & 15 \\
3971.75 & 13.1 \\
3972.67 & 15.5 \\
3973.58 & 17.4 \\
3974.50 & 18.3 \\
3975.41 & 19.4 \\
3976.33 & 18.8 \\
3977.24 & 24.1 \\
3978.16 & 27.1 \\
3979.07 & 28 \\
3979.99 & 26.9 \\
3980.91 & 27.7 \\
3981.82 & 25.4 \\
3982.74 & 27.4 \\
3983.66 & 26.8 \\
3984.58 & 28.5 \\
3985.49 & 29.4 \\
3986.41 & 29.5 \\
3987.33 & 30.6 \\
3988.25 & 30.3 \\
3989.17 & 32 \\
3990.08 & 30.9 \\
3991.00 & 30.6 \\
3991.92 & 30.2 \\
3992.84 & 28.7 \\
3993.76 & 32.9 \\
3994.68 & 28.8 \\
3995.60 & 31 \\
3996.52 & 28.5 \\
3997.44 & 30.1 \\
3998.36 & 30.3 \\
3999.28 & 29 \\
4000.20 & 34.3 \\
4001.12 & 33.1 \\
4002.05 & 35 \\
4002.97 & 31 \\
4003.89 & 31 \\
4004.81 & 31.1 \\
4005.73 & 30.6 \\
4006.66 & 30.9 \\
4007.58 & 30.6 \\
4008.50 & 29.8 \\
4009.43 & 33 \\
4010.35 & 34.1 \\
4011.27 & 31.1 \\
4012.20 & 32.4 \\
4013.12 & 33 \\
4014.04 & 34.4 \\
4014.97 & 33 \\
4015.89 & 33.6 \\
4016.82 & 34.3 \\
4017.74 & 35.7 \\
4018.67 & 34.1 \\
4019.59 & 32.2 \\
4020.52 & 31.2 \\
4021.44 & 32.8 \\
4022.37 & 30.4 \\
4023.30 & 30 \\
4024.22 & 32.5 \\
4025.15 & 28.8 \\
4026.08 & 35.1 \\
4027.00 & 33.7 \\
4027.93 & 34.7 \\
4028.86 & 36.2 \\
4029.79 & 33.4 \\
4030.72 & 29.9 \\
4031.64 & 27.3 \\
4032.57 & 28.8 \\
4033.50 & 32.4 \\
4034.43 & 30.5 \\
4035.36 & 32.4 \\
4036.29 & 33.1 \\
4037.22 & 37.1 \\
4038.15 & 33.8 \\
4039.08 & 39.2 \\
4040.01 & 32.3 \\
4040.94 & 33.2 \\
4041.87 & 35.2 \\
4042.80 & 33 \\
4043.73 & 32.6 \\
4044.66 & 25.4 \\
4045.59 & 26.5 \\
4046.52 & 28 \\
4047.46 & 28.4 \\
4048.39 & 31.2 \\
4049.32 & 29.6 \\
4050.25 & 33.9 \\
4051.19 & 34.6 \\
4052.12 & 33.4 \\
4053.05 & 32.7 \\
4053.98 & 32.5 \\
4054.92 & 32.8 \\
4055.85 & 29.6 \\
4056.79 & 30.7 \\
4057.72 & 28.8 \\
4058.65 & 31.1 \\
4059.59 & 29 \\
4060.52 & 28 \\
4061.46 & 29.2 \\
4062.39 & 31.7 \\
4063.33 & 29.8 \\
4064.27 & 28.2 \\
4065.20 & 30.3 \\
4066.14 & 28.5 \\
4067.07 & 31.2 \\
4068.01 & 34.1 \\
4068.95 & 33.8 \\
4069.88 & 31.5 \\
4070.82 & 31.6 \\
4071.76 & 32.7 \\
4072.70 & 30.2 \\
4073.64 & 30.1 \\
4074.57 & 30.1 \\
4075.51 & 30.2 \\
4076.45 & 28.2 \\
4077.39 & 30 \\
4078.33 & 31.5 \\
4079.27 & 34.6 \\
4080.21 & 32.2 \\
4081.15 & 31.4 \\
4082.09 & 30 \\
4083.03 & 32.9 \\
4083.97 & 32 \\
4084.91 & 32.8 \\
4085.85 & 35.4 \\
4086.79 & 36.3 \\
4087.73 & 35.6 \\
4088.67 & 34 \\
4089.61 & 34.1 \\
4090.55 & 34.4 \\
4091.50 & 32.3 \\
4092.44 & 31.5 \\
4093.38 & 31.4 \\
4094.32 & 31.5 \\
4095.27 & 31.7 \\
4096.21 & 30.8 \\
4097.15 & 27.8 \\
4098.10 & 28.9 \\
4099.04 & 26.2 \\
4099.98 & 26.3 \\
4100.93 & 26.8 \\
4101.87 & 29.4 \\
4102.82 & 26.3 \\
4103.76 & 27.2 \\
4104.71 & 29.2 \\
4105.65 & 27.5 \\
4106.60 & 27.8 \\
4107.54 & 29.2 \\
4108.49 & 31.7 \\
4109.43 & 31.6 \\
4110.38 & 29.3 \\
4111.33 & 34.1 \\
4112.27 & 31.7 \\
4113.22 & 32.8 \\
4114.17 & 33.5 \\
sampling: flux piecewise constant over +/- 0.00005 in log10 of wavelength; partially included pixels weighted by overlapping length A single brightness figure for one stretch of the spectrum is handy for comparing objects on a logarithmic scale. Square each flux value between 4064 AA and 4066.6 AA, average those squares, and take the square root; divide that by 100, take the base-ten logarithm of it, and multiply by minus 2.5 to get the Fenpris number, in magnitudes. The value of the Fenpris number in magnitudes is 1.3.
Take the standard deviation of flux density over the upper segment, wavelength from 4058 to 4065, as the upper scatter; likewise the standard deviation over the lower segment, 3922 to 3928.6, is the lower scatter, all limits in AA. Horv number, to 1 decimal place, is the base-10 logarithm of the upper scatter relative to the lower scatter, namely -0.4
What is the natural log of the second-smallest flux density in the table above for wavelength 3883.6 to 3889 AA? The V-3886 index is 2.77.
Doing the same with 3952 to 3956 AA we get 3.21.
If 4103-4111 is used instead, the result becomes 3.31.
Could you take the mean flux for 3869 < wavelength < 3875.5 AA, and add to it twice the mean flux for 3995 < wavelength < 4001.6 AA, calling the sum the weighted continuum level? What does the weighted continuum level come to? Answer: 79.7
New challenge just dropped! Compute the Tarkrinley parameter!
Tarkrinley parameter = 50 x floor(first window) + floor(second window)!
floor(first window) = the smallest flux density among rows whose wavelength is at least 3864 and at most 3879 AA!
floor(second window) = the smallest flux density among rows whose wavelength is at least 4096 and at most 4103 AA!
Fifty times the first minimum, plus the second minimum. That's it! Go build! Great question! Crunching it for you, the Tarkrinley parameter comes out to 811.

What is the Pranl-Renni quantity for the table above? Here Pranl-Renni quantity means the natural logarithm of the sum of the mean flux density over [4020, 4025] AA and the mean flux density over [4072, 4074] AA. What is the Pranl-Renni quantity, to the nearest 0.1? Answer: 4.1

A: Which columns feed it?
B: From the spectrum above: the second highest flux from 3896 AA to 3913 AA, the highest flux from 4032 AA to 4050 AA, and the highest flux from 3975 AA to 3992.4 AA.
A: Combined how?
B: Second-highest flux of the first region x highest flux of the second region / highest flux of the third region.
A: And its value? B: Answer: 30.6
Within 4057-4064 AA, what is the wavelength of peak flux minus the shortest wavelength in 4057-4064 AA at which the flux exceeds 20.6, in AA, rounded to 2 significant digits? 4.7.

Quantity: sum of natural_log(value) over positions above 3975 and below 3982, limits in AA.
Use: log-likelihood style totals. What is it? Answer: 26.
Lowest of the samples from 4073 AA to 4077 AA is 28.2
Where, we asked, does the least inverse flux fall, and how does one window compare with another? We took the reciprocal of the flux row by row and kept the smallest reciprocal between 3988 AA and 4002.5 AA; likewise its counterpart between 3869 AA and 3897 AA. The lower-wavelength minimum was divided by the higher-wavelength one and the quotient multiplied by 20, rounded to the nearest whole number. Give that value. 30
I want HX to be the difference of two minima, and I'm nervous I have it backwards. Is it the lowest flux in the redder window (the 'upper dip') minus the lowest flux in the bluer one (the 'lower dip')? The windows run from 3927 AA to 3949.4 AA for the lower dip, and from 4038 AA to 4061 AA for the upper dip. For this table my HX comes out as 16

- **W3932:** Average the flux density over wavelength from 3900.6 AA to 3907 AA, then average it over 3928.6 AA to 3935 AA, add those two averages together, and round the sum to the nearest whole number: 33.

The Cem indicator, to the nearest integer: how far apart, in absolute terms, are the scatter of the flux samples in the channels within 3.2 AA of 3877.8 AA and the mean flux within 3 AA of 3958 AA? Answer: 21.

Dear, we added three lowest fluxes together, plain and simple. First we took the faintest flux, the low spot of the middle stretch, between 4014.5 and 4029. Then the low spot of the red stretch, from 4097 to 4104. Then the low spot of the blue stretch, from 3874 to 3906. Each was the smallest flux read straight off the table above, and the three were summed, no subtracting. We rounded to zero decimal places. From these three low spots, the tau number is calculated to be 69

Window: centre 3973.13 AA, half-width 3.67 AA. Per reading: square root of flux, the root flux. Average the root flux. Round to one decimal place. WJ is 4.0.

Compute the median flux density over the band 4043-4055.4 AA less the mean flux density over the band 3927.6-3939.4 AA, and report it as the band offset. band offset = 21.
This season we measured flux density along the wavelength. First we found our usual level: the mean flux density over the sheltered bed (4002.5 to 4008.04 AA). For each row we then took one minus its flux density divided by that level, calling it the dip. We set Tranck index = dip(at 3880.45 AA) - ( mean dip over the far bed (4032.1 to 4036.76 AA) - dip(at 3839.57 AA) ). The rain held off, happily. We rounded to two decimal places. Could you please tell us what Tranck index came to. 1.01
